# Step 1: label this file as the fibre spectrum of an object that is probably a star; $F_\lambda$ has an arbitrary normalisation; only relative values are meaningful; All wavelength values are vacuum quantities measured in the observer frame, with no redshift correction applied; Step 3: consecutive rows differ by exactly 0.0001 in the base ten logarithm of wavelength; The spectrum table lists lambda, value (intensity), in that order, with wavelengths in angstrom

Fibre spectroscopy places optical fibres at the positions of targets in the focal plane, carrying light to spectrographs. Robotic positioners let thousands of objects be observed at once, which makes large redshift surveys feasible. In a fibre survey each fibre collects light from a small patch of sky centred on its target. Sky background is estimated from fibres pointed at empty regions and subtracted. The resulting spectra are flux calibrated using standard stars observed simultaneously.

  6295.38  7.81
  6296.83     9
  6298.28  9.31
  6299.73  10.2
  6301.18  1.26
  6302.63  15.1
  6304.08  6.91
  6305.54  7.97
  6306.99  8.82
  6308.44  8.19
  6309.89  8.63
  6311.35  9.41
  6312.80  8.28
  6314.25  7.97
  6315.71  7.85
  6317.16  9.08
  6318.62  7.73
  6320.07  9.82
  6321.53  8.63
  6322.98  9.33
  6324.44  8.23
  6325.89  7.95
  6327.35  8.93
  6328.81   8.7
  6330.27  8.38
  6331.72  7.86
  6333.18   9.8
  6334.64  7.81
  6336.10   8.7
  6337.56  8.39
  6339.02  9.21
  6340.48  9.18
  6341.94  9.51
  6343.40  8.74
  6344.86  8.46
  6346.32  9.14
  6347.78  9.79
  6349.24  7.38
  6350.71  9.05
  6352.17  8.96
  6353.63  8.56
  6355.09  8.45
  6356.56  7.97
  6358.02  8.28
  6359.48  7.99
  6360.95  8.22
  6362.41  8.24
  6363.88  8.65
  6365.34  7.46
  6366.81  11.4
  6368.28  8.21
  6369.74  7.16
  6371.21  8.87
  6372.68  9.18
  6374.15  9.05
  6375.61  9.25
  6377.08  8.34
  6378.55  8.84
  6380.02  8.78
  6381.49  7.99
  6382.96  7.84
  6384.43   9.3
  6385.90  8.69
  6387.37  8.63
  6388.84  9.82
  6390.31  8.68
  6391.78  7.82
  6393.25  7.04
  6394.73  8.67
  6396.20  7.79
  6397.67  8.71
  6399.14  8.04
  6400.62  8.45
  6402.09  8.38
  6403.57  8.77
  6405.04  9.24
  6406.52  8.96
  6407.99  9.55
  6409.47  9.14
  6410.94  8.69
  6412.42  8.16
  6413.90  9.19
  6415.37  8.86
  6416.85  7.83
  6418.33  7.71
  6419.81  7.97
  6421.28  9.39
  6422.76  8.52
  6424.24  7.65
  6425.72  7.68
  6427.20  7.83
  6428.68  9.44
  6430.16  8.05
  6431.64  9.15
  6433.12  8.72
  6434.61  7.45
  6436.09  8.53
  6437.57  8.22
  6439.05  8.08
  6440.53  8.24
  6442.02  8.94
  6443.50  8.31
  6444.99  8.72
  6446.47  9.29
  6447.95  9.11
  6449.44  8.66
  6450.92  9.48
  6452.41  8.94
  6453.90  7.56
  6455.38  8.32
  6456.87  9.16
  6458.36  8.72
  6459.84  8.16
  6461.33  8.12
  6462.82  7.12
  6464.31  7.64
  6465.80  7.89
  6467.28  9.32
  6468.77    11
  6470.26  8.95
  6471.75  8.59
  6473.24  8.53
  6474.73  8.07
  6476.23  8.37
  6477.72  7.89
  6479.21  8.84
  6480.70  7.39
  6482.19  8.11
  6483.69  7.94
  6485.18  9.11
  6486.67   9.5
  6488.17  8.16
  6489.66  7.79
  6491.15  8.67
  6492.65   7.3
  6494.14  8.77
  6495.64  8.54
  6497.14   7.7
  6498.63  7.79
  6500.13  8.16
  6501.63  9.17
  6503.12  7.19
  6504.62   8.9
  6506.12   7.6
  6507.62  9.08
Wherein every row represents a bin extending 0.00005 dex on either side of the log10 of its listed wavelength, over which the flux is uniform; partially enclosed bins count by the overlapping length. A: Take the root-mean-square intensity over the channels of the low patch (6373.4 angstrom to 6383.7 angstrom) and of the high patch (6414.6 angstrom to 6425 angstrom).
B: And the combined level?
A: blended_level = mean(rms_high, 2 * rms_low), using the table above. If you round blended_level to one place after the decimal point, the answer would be 12.7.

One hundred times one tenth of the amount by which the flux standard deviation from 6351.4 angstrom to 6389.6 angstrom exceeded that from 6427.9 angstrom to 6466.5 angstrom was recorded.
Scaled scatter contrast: 1.8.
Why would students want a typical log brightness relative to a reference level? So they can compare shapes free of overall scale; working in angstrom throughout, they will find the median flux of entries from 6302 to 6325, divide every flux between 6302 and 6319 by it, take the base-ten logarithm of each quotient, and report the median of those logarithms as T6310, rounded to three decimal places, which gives -0.011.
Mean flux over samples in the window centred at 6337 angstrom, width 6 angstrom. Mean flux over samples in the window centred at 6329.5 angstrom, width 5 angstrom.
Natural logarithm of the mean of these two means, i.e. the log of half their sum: 2.14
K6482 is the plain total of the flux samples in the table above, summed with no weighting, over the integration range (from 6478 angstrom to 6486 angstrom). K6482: 41.4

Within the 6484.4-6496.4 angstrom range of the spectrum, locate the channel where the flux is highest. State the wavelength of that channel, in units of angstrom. 6486.67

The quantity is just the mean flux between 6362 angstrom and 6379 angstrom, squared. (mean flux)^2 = 76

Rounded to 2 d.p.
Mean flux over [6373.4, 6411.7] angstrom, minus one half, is 8.13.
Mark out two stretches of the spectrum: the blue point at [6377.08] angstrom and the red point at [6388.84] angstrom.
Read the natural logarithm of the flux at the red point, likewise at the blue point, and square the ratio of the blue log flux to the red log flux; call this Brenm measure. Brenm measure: 0.86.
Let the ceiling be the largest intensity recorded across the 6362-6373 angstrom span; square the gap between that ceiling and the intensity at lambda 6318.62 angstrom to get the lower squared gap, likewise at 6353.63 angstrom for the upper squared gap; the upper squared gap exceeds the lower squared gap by -5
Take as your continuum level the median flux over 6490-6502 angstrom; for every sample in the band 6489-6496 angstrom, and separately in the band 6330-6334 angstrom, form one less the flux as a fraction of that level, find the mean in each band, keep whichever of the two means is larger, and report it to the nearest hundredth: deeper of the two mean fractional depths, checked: 0.02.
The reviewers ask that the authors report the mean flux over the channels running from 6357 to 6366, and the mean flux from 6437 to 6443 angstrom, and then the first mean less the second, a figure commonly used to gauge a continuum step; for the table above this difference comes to -0.23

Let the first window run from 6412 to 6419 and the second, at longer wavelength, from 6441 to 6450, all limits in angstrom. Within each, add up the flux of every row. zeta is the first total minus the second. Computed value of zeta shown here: -11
